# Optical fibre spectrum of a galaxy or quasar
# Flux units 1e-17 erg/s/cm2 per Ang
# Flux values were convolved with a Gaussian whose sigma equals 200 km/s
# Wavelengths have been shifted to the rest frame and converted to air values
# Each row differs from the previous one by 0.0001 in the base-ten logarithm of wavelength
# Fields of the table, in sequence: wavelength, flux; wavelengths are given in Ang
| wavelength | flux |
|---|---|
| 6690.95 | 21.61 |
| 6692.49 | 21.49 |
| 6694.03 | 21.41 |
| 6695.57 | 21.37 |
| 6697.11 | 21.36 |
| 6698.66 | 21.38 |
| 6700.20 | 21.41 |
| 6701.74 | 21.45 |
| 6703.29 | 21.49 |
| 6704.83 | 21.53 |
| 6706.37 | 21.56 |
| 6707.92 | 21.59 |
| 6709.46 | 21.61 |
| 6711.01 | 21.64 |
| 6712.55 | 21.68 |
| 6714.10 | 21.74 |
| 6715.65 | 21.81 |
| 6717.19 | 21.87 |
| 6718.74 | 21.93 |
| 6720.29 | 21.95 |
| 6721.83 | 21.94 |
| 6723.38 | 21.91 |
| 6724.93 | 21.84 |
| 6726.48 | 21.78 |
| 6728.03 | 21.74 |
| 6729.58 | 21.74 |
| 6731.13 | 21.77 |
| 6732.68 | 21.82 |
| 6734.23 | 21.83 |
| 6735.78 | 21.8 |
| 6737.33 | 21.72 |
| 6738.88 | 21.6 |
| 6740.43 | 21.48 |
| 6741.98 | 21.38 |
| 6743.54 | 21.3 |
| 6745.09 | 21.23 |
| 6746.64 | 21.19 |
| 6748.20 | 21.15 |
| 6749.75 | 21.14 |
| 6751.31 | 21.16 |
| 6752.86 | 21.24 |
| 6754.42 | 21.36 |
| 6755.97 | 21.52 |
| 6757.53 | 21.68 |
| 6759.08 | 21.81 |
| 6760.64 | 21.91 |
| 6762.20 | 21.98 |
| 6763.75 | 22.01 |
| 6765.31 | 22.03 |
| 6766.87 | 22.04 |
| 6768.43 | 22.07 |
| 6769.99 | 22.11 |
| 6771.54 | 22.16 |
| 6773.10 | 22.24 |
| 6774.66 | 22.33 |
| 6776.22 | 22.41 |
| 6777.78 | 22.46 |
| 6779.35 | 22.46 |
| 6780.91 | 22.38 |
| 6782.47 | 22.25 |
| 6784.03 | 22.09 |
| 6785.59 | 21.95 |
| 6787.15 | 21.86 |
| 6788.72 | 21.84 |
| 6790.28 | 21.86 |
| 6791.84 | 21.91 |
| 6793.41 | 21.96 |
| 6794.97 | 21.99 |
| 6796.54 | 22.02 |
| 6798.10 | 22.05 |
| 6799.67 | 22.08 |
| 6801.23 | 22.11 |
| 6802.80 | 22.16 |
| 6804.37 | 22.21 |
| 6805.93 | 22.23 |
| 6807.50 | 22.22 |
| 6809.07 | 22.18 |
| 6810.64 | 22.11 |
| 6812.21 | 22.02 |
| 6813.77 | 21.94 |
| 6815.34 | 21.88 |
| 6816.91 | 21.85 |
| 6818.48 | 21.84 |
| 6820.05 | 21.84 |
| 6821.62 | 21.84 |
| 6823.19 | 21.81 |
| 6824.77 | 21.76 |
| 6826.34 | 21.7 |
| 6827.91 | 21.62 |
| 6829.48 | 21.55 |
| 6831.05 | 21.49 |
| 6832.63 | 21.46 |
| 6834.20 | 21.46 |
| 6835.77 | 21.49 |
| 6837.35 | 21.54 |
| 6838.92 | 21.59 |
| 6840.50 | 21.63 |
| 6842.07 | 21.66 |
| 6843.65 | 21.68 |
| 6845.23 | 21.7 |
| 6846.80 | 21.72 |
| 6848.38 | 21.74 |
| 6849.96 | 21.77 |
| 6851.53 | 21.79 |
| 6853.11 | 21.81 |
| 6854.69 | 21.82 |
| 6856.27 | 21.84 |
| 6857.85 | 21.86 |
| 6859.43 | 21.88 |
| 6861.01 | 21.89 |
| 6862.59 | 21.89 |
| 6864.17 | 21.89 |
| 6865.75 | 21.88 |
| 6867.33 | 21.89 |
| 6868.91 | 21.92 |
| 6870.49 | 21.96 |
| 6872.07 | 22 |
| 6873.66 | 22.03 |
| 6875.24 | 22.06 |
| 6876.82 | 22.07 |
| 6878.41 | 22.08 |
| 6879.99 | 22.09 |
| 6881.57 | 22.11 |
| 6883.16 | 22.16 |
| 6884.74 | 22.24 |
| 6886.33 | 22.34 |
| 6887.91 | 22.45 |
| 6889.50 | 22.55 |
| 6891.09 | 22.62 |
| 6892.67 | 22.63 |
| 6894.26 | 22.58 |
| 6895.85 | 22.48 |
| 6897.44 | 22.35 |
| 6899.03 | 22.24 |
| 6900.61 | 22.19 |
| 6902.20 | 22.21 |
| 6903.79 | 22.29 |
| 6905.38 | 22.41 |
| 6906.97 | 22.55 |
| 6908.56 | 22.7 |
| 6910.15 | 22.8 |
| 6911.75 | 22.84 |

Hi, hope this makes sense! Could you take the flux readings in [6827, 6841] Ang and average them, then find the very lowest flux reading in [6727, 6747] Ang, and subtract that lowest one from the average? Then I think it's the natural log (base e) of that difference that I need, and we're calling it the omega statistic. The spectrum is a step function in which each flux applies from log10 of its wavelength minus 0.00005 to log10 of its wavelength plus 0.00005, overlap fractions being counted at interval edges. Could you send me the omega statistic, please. -1.1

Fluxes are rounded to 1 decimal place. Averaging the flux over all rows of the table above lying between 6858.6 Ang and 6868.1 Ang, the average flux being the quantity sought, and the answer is 21.9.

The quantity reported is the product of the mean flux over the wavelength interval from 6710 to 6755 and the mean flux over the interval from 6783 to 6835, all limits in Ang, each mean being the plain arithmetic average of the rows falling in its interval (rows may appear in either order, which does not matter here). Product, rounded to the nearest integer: 473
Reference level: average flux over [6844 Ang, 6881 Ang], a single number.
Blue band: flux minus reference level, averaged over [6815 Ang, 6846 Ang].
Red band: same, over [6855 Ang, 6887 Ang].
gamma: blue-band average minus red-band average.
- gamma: -0.33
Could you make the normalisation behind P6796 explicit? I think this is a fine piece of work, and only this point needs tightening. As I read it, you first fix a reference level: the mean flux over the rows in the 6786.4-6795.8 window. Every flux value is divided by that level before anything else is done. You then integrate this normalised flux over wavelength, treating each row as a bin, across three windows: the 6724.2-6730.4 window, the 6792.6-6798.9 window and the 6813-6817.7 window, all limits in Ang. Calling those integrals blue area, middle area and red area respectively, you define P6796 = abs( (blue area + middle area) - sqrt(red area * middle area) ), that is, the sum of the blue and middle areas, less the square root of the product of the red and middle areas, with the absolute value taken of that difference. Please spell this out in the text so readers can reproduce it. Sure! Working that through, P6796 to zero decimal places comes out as 7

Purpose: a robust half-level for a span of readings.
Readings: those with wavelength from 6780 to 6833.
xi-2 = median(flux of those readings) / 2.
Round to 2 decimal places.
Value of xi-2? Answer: 10.97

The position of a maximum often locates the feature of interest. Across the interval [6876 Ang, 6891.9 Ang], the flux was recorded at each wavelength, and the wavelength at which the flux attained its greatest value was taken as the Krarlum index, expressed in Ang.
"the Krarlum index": 6891.09 Ang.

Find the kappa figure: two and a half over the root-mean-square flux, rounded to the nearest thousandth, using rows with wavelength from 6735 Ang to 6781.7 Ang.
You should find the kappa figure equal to 0.115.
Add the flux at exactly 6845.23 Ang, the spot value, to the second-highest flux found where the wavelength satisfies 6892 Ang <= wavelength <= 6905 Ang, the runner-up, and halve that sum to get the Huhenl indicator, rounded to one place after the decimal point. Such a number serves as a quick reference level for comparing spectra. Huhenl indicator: 22.1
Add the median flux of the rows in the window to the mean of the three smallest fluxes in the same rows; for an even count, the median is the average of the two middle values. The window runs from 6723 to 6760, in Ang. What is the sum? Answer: 42.8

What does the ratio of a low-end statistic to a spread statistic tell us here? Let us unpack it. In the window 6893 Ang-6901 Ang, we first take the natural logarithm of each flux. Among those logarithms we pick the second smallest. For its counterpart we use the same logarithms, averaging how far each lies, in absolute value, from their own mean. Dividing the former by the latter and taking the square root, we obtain 23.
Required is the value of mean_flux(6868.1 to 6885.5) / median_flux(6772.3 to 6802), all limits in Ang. 1.00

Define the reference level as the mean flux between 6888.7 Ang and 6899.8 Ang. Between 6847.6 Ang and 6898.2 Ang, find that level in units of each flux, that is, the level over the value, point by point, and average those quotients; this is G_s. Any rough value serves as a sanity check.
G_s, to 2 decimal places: 1.02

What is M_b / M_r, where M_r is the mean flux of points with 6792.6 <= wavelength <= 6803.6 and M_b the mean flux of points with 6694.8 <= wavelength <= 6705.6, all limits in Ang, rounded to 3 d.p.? 0.972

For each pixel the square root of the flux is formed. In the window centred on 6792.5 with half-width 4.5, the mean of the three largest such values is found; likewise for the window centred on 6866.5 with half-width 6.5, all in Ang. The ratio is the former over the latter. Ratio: 1.001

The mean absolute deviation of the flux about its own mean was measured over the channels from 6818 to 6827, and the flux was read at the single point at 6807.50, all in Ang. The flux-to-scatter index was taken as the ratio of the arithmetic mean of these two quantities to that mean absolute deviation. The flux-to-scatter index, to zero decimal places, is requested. 244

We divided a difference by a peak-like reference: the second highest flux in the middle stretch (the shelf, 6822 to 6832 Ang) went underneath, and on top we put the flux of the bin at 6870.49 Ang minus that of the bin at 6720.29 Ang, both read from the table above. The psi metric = 0.00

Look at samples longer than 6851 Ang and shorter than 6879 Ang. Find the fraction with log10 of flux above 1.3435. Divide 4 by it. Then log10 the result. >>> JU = 1.4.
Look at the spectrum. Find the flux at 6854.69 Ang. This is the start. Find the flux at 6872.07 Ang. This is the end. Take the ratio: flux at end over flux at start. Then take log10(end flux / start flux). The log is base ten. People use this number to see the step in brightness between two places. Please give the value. 0.004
